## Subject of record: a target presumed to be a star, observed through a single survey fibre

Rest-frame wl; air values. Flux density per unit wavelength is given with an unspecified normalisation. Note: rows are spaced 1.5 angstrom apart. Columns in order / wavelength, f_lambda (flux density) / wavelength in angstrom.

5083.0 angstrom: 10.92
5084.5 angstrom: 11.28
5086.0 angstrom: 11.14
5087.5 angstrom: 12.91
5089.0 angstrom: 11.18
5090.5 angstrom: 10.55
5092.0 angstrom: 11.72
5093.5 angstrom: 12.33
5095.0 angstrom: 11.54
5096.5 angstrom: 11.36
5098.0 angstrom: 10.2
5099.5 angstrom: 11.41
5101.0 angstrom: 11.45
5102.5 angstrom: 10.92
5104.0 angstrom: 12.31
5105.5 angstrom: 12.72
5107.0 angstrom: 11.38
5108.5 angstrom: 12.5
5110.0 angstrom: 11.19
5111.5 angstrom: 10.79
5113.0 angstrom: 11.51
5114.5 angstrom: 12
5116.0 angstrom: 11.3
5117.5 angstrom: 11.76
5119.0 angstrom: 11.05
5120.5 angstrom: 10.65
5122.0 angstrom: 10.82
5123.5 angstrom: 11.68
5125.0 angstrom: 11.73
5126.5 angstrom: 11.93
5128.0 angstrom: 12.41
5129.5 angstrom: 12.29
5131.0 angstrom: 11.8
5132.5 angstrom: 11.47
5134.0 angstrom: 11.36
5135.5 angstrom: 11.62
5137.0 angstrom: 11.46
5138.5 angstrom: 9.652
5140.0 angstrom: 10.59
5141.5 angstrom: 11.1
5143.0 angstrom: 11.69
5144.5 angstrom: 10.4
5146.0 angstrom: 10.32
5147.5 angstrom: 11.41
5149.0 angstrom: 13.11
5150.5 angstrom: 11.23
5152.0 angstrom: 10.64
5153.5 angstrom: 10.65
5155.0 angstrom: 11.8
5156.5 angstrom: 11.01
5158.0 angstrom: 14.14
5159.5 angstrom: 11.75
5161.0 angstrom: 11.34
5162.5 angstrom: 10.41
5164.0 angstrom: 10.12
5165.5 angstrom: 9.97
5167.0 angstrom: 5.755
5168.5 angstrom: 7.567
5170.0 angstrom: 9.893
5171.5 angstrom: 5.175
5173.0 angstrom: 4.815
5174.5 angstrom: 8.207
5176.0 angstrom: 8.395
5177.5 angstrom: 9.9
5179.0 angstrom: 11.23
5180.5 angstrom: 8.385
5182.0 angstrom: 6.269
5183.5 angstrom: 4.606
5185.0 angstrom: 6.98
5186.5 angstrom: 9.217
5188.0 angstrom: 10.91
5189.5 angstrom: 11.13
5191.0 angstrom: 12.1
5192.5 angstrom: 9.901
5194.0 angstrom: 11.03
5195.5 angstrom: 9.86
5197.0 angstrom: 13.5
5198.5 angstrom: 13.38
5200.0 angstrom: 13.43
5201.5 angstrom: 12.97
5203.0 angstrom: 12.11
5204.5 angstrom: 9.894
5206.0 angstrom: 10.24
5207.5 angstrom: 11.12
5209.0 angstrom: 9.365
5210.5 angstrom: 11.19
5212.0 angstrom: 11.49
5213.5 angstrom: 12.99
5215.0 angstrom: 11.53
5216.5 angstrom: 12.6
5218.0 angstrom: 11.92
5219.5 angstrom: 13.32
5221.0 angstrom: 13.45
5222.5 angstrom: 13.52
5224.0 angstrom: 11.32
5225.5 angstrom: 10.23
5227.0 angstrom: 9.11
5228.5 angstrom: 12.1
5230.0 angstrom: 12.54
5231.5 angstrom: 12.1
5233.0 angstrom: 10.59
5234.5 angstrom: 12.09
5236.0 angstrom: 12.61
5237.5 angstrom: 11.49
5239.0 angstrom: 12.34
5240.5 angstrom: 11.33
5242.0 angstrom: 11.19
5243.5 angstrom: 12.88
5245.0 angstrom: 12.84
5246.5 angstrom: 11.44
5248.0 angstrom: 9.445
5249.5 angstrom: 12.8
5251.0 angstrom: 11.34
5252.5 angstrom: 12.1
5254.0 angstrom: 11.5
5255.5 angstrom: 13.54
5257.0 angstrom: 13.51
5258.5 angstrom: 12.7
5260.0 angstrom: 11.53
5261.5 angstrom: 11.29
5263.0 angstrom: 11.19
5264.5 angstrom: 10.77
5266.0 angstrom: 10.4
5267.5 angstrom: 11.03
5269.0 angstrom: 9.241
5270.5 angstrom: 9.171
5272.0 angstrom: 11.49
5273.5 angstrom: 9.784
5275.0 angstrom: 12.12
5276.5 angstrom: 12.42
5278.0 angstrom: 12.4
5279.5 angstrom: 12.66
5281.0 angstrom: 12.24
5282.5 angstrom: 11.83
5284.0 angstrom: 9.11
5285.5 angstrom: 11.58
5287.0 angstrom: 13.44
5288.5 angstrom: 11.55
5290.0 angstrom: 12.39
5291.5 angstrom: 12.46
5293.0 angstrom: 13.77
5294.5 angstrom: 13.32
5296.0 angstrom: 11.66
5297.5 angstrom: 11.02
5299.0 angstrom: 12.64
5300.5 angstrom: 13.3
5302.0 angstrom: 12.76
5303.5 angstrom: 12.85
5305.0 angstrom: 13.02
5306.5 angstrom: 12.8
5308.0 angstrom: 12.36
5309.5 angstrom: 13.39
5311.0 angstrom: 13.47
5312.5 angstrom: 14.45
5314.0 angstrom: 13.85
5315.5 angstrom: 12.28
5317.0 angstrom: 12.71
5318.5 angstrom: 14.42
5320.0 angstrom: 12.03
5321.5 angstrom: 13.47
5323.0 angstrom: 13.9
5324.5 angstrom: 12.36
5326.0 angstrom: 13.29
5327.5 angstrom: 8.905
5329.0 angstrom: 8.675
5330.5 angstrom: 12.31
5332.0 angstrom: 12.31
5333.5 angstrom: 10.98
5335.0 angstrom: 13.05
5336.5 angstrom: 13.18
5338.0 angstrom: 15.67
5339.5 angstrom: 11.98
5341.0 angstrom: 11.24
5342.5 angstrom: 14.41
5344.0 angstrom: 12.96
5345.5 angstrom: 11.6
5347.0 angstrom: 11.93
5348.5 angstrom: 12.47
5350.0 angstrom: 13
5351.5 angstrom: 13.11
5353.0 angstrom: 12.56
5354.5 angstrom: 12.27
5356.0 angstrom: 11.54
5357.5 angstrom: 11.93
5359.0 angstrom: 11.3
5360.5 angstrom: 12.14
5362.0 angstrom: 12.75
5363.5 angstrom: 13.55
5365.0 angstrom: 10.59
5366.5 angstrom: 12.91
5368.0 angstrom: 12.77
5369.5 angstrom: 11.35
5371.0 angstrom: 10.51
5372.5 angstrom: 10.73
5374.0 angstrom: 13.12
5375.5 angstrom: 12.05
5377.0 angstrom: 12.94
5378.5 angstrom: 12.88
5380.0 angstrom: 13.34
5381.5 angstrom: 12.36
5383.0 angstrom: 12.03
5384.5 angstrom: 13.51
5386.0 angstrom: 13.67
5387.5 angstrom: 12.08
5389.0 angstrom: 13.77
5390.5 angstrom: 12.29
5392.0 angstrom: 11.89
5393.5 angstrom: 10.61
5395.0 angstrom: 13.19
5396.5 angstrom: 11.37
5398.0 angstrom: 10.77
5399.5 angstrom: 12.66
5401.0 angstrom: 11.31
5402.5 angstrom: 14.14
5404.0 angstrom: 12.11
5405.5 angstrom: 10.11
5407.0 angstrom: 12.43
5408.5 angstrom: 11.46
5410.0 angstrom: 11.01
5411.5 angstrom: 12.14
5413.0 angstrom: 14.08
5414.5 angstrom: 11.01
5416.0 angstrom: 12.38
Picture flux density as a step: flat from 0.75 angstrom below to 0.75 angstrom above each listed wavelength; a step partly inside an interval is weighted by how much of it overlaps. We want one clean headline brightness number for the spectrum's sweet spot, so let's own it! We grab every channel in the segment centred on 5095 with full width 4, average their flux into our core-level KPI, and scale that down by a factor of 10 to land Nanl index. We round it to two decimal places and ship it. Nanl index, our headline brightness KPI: 1.17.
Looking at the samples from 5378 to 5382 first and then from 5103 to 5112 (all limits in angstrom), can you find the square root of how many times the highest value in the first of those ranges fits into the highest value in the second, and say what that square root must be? 0.98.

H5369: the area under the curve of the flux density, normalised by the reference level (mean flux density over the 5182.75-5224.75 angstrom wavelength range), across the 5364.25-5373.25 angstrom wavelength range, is 9.2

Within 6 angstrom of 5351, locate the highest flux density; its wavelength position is 5351.5 angstrom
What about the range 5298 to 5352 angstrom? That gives 5338.0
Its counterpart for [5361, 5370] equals 5363.5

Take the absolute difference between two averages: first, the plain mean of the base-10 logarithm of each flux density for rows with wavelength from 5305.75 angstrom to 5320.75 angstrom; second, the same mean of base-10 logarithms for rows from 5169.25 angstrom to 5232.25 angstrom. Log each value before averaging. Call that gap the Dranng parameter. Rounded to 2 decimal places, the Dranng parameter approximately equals 0.11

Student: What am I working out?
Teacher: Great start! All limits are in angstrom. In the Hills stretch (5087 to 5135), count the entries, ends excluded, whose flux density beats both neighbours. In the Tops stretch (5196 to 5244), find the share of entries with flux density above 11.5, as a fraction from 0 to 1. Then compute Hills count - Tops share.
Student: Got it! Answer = 6.4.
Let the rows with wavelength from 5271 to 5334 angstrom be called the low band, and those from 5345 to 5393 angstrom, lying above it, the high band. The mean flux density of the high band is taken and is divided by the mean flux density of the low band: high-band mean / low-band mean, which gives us 1.00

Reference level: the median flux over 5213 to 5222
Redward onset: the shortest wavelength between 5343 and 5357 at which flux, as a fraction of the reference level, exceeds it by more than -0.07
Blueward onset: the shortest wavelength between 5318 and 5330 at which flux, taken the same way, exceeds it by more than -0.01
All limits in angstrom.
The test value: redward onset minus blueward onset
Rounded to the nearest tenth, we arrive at 25.5 angstrom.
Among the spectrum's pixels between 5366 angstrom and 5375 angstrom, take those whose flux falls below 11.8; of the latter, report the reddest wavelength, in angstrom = 5372.5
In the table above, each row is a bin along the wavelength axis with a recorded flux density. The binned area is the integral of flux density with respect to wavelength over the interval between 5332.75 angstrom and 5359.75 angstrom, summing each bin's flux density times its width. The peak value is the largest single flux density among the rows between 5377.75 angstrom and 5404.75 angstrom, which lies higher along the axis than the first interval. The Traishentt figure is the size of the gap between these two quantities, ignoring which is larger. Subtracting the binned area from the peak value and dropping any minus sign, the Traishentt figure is 324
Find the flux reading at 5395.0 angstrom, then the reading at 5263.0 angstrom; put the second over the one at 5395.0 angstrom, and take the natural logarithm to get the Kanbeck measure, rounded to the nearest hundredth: -0.16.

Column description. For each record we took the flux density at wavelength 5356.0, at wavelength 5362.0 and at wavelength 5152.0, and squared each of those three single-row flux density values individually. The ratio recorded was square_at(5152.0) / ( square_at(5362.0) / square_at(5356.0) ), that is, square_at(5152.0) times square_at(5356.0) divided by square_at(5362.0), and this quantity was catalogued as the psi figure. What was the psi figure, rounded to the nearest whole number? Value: 93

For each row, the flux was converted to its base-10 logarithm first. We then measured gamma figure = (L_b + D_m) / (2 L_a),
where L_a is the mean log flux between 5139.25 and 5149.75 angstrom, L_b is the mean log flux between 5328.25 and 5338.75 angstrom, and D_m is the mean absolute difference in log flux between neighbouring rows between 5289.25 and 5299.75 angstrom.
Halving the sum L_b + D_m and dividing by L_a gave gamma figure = 0.533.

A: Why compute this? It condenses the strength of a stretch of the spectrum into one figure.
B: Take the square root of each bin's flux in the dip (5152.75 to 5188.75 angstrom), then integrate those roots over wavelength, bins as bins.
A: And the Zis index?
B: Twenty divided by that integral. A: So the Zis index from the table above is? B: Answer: 0.186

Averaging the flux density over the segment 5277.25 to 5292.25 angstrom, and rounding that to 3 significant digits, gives 12.0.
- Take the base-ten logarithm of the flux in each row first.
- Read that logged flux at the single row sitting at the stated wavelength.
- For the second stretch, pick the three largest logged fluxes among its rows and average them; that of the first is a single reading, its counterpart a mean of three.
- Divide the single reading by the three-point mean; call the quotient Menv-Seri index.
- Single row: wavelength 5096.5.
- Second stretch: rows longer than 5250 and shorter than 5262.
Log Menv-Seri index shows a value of 0.94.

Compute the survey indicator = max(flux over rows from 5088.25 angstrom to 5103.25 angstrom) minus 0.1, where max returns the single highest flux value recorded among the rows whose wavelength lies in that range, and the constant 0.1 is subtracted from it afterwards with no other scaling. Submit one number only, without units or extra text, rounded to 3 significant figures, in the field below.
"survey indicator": 12.2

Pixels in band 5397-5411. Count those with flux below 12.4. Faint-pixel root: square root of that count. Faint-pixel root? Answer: 2.45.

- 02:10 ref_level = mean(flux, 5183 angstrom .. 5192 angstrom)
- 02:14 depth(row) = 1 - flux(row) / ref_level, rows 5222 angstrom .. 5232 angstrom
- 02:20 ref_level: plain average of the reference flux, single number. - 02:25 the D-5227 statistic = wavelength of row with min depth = 5222.5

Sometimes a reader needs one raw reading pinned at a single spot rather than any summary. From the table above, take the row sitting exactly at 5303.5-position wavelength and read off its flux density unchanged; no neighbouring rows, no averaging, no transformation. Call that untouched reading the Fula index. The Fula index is 12.85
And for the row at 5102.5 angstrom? 10.92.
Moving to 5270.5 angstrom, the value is 9.171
